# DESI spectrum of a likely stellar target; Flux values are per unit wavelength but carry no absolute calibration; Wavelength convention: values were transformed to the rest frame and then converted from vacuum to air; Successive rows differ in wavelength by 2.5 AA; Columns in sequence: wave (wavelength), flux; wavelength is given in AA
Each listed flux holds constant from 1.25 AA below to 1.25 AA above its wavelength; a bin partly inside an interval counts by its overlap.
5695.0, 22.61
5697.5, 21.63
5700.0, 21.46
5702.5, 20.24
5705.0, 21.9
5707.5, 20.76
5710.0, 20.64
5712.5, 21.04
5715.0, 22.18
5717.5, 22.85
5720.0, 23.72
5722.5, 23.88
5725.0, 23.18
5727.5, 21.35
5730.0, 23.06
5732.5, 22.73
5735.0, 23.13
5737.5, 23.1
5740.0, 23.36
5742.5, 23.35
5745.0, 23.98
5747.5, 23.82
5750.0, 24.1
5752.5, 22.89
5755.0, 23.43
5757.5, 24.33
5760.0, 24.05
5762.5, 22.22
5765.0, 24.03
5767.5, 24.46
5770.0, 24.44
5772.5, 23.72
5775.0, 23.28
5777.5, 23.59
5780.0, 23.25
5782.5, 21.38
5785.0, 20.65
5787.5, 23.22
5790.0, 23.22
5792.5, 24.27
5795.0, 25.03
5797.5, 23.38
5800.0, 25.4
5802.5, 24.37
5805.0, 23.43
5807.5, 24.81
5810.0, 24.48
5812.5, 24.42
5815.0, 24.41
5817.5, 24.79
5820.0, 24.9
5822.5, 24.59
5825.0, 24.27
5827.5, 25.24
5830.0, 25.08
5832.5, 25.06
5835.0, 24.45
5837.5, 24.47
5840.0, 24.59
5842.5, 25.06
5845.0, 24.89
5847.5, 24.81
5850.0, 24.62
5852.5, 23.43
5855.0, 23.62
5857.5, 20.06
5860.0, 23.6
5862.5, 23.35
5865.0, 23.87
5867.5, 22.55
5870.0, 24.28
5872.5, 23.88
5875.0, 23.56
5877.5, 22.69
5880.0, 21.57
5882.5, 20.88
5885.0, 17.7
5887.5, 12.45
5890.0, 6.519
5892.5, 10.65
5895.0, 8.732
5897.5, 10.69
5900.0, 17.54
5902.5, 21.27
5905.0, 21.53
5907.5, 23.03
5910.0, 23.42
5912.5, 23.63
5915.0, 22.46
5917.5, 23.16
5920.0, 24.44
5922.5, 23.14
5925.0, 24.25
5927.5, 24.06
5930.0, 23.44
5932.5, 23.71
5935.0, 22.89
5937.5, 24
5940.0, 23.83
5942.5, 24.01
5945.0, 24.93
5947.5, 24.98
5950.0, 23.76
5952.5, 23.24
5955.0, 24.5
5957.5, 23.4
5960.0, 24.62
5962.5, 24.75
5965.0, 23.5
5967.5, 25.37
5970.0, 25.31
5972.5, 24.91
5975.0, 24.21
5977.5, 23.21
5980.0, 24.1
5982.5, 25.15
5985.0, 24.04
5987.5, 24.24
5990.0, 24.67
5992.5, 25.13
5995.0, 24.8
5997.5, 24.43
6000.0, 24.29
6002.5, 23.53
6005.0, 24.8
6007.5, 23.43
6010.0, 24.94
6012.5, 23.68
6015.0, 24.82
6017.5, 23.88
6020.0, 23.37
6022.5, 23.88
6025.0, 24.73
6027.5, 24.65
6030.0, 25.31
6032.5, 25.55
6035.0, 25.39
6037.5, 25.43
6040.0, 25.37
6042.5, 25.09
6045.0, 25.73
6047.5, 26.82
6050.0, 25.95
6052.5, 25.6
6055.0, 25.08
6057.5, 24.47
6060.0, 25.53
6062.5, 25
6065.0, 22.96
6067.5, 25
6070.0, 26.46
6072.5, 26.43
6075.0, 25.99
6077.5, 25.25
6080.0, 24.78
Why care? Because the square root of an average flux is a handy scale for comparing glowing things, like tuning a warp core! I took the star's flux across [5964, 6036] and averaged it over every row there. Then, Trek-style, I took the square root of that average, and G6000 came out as 4.95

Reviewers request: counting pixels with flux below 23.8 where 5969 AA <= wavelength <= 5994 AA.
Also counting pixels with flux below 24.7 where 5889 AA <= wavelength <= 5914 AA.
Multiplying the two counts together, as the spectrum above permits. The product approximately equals 10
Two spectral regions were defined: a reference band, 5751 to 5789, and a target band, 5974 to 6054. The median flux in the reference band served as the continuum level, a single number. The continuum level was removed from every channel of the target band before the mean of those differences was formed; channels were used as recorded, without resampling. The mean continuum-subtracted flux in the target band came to 1.3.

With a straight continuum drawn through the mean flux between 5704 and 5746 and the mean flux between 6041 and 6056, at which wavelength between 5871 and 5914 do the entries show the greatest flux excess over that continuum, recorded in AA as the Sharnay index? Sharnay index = 5872.5 AA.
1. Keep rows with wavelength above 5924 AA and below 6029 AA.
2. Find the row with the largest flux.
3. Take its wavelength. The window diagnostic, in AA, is 5967.5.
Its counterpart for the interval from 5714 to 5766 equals 5757.5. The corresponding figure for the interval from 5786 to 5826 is 5800.0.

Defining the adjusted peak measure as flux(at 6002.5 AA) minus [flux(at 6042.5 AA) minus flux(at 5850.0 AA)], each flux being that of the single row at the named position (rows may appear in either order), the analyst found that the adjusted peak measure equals 23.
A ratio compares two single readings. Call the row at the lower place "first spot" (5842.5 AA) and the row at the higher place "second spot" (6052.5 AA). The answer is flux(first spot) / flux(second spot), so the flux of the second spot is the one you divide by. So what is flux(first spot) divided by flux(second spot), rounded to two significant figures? 0.98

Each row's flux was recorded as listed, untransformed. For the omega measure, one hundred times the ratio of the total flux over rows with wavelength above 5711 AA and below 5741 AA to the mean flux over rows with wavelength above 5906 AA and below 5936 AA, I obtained 1166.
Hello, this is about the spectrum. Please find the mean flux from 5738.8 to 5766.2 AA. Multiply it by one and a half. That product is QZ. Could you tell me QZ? 35.4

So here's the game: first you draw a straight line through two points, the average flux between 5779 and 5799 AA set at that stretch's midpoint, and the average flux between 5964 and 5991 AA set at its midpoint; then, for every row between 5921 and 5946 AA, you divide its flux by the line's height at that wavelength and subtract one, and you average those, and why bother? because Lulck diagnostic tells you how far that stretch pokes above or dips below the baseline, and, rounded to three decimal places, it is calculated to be -0.012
